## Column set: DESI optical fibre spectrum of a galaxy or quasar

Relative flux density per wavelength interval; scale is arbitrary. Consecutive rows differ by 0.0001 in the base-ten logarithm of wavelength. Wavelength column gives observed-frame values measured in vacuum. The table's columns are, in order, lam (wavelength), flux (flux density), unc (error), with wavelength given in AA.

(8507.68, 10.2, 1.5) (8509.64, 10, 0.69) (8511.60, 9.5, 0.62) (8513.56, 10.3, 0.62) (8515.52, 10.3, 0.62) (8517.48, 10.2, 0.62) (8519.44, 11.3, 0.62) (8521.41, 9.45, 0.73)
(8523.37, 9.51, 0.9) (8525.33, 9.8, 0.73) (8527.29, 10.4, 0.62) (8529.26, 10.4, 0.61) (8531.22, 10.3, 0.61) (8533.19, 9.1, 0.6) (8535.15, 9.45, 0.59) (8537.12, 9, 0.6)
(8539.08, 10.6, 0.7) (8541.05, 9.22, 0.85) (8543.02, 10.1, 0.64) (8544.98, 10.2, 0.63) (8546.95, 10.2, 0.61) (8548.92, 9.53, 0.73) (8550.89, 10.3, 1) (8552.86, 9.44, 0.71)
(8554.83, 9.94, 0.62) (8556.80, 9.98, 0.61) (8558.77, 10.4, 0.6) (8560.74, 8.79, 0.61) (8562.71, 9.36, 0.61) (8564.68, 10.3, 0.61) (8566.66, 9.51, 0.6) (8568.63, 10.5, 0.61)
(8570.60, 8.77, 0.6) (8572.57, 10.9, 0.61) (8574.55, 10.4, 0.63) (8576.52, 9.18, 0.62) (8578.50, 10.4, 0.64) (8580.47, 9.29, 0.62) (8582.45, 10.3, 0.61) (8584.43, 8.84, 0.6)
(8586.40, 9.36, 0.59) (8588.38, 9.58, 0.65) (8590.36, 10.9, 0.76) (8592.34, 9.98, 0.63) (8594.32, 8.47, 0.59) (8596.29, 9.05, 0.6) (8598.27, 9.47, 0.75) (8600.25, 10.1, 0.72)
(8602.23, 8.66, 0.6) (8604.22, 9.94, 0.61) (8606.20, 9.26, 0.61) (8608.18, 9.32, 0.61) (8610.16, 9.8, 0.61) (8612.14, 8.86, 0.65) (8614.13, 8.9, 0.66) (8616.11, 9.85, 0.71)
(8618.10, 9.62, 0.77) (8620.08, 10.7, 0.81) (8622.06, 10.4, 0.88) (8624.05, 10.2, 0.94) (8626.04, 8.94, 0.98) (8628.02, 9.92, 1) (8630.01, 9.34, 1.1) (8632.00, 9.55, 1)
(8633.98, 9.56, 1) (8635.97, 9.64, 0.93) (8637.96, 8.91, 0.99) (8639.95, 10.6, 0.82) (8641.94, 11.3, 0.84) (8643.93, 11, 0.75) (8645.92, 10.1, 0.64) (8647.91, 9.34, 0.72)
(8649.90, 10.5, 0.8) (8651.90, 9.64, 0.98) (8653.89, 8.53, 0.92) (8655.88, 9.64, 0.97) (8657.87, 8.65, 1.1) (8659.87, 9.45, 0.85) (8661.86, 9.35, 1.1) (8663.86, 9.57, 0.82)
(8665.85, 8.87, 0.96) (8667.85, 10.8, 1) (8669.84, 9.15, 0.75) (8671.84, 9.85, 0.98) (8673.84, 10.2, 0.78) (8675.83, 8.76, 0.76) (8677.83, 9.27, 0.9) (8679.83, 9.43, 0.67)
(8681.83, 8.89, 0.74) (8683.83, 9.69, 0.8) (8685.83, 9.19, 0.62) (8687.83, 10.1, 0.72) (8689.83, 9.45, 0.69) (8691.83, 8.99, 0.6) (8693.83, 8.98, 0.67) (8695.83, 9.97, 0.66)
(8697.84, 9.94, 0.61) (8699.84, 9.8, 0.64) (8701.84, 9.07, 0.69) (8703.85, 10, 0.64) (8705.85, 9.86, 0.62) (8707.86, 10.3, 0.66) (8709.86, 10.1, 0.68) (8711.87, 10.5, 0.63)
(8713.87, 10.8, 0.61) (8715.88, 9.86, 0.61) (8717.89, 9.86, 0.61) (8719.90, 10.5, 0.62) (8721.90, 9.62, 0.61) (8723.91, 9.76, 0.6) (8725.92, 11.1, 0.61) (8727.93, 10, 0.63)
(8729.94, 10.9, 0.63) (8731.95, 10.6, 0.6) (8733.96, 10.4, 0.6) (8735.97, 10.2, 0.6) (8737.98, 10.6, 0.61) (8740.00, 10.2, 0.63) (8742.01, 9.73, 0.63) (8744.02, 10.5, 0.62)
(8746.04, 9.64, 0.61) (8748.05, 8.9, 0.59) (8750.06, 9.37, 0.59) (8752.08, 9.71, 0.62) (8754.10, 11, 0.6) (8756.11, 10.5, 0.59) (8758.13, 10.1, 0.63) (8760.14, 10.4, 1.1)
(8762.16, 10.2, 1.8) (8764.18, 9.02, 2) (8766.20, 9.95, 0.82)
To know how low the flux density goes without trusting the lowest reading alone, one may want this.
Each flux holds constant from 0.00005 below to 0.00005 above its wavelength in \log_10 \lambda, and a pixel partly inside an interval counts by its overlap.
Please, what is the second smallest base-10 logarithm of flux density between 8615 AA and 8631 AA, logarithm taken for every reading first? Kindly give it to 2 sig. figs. 0.97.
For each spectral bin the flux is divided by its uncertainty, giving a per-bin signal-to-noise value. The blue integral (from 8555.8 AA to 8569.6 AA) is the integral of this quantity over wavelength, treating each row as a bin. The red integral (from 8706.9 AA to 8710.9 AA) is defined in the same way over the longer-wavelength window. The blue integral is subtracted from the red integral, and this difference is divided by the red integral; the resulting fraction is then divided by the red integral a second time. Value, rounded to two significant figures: -0.044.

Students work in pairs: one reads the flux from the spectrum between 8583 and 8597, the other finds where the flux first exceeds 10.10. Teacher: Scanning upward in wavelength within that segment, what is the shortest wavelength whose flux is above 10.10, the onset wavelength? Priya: 8590.36 AA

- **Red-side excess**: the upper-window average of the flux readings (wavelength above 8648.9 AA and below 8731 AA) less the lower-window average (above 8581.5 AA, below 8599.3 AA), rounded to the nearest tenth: 0.2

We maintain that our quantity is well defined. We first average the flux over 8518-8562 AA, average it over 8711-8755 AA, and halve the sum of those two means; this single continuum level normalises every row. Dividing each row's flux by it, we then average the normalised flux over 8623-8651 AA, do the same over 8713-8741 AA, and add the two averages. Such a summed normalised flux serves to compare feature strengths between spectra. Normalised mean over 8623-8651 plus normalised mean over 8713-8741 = 2.02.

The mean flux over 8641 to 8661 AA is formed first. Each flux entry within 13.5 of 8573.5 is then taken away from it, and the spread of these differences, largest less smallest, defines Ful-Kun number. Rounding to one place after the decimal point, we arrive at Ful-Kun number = 2.1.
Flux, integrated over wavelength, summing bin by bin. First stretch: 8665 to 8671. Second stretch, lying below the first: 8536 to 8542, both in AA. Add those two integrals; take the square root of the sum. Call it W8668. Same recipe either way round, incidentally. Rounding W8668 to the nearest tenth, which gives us 10.7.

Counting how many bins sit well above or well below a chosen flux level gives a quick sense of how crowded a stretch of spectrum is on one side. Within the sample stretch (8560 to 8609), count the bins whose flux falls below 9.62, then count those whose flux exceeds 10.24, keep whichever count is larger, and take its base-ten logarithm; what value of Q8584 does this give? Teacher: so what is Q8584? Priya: 1.18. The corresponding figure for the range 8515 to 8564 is 1.00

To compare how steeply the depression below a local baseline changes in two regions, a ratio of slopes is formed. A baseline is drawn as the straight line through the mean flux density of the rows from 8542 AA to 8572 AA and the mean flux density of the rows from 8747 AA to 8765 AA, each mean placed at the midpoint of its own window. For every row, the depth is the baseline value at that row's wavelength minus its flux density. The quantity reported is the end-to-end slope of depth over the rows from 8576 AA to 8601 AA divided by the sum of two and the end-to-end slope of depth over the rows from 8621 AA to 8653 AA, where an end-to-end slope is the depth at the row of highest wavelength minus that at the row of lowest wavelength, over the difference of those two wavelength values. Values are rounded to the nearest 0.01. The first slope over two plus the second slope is -0.02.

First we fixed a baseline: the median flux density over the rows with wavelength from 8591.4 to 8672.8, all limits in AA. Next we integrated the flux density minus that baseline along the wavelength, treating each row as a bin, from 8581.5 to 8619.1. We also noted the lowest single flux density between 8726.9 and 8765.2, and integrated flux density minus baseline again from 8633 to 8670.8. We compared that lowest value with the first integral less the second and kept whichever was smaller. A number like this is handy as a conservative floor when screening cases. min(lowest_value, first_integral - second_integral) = -9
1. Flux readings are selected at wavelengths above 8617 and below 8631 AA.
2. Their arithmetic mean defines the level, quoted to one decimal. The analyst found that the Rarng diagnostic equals 9.9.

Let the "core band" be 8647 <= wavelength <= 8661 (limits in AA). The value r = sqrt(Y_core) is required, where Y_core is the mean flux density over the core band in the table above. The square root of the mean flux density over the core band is 3.06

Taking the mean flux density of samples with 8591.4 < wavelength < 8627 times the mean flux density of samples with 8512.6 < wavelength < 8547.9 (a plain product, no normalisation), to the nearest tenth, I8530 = 95.2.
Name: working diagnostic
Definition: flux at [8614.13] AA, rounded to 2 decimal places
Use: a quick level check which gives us 8.90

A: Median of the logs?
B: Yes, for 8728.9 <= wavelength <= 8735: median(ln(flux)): 2.36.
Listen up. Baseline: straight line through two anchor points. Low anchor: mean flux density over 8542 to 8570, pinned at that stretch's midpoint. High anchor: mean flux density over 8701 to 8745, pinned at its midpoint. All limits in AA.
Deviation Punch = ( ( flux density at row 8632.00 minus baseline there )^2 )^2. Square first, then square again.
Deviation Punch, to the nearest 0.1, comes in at 0.1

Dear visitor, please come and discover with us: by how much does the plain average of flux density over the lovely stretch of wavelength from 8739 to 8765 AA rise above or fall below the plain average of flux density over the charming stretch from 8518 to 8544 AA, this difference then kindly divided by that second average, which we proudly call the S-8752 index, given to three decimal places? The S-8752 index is 0.005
